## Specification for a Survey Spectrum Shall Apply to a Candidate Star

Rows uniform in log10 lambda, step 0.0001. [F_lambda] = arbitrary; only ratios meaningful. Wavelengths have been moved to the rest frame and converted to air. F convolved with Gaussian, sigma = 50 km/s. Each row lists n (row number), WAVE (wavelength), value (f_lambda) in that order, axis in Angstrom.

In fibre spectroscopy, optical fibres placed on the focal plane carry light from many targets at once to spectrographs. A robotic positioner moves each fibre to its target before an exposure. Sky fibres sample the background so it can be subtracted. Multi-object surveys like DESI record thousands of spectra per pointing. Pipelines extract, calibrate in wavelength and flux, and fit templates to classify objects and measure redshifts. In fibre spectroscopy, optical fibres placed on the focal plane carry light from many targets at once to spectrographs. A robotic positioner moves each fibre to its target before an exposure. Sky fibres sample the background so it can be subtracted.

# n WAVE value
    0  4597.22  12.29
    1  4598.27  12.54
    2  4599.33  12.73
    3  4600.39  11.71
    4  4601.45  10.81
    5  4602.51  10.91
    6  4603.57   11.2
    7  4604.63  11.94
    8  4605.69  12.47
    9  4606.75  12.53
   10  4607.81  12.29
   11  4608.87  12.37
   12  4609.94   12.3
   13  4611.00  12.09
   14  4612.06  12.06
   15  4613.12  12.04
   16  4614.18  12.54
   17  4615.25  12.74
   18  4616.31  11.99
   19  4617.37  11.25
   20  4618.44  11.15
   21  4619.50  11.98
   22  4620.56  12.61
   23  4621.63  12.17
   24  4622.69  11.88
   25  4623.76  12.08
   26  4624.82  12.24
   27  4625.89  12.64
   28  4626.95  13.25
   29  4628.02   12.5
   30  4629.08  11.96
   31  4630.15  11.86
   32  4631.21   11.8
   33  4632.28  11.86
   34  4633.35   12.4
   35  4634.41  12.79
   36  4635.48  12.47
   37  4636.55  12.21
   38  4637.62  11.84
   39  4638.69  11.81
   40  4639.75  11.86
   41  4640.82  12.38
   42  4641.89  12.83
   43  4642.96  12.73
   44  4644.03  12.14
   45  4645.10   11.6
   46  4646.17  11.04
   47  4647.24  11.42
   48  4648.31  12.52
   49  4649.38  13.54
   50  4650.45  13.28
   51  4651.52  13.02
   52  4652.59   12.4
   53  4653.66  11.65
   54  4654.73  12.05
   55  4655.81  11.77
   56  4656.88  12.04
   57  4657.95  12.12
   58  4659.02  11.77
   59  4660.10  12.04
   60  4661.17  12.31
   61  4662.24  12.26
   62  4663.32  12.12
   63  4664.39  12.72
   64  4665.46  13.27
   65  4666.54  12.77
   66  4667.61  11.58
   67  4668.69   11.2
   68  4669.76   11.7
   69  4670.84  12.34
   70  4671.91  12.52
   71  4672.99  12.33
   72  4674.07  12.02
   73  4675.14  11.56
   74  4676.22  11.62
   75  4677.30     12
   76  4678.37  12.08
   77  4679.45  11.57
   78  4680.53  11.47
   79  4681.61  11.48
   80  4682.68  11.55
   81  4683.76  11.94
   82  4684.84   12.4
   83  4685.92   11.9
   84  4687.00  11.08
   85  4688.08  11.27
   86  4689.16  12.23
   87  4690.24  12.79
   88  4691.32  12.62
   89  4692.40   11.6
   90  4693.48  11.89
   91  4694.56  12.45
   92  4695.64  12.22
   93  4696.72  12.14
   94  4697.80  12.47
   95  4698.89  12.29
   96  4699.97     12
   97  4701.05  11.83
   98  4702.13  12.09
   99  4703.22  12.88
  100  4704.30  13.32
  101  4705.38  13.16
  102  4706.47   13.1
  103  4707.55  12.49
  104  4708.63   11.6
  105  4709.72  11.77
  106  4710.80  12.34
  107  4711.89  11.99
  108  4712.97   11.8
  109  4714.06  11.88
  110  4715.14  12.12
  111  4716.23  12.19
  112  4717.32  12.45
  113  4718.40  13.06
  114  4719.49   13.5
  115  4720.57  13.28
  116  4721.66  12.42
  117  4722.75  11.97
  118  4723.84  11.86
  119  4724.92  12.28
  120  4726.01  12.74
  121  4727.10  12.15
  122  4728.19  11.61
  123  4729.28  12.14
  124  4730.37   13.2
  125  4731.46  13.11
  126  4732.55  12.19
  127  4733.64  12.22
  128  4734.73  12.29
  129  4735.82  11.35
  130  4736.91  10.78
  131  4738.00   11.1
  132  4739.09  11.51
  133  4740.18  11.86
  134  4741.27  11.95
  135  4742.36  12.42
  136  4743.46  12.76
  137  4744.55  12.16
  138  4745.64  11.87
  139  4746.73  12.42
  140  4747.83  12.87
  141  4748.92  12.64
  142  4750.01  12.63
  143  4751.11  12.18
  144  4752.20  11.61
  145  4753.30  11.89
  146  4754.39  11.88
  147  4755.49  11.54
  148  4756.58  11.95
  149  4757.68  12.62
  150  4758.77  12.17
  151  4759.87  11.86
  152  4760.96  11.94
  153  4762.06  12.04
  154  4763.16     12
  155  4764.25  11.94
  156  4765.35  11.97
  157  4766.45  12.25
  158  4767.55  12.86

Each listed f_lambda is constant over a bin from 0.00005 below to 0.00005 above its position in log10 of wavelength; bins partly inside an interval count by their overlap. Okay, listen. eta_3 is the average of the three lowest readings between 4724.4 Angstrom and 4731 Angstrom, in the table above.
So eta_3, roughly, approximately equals 12.0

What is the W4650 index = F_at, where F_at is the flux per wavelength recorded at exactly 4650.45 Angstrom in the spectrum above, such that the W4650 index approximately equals 13.28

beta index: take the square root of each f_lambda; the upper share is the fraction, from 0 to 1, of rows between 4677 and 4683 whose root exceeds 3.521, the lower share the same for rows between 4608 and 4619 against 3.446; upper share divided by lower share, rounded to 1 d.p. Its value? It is 0.0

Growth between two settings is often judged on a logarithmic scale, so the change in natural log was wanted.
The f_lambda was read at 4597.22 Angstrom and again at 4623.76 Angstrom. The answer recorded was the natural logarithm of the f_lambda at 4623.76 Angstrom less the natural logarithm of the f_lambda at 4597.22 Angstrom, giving -0.02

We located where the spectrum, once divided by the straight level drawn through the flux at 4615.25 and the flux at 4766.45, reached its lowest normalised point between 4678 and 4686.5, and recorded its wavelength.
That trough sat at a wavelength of 4680.53 Angstrom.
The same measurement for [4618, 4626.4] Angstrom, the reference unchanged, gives 4618.44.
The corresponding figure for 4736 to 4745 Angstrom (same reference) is 4736.91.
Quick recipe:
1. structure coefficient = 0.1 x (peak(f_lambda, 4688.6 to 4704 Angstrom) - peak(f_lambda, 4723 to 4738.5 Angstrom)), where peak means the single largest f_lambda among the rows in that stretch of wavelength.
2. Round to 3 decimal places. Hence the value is -0.032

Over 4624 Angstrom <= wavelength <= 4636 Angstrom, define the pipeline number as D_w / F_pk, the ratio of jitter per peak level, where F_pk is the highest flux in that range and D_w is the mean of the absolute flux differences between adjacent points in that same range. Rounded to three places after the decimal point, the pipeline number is 0.028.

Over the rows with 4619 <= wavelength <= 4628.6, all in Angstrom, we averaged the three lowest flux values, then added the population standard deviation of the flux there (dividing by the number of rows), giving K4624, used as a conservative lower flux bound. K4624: 12.4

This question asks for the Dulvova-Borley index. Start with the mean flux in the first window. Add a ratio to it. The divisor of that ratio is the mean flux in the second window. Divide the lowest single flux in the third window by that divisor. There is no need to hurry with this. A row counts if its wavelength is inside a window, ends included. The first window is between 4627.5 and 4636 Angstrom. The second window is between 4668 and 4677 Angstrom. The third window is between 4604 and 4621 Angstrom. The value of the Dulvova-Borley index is 13.1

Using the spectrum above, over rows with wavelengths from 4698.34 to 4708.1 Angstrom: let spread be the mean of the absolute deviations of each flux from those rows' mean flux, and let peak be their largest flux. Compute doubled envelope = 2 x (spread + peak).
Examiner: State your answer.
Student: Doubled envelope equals 27.6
